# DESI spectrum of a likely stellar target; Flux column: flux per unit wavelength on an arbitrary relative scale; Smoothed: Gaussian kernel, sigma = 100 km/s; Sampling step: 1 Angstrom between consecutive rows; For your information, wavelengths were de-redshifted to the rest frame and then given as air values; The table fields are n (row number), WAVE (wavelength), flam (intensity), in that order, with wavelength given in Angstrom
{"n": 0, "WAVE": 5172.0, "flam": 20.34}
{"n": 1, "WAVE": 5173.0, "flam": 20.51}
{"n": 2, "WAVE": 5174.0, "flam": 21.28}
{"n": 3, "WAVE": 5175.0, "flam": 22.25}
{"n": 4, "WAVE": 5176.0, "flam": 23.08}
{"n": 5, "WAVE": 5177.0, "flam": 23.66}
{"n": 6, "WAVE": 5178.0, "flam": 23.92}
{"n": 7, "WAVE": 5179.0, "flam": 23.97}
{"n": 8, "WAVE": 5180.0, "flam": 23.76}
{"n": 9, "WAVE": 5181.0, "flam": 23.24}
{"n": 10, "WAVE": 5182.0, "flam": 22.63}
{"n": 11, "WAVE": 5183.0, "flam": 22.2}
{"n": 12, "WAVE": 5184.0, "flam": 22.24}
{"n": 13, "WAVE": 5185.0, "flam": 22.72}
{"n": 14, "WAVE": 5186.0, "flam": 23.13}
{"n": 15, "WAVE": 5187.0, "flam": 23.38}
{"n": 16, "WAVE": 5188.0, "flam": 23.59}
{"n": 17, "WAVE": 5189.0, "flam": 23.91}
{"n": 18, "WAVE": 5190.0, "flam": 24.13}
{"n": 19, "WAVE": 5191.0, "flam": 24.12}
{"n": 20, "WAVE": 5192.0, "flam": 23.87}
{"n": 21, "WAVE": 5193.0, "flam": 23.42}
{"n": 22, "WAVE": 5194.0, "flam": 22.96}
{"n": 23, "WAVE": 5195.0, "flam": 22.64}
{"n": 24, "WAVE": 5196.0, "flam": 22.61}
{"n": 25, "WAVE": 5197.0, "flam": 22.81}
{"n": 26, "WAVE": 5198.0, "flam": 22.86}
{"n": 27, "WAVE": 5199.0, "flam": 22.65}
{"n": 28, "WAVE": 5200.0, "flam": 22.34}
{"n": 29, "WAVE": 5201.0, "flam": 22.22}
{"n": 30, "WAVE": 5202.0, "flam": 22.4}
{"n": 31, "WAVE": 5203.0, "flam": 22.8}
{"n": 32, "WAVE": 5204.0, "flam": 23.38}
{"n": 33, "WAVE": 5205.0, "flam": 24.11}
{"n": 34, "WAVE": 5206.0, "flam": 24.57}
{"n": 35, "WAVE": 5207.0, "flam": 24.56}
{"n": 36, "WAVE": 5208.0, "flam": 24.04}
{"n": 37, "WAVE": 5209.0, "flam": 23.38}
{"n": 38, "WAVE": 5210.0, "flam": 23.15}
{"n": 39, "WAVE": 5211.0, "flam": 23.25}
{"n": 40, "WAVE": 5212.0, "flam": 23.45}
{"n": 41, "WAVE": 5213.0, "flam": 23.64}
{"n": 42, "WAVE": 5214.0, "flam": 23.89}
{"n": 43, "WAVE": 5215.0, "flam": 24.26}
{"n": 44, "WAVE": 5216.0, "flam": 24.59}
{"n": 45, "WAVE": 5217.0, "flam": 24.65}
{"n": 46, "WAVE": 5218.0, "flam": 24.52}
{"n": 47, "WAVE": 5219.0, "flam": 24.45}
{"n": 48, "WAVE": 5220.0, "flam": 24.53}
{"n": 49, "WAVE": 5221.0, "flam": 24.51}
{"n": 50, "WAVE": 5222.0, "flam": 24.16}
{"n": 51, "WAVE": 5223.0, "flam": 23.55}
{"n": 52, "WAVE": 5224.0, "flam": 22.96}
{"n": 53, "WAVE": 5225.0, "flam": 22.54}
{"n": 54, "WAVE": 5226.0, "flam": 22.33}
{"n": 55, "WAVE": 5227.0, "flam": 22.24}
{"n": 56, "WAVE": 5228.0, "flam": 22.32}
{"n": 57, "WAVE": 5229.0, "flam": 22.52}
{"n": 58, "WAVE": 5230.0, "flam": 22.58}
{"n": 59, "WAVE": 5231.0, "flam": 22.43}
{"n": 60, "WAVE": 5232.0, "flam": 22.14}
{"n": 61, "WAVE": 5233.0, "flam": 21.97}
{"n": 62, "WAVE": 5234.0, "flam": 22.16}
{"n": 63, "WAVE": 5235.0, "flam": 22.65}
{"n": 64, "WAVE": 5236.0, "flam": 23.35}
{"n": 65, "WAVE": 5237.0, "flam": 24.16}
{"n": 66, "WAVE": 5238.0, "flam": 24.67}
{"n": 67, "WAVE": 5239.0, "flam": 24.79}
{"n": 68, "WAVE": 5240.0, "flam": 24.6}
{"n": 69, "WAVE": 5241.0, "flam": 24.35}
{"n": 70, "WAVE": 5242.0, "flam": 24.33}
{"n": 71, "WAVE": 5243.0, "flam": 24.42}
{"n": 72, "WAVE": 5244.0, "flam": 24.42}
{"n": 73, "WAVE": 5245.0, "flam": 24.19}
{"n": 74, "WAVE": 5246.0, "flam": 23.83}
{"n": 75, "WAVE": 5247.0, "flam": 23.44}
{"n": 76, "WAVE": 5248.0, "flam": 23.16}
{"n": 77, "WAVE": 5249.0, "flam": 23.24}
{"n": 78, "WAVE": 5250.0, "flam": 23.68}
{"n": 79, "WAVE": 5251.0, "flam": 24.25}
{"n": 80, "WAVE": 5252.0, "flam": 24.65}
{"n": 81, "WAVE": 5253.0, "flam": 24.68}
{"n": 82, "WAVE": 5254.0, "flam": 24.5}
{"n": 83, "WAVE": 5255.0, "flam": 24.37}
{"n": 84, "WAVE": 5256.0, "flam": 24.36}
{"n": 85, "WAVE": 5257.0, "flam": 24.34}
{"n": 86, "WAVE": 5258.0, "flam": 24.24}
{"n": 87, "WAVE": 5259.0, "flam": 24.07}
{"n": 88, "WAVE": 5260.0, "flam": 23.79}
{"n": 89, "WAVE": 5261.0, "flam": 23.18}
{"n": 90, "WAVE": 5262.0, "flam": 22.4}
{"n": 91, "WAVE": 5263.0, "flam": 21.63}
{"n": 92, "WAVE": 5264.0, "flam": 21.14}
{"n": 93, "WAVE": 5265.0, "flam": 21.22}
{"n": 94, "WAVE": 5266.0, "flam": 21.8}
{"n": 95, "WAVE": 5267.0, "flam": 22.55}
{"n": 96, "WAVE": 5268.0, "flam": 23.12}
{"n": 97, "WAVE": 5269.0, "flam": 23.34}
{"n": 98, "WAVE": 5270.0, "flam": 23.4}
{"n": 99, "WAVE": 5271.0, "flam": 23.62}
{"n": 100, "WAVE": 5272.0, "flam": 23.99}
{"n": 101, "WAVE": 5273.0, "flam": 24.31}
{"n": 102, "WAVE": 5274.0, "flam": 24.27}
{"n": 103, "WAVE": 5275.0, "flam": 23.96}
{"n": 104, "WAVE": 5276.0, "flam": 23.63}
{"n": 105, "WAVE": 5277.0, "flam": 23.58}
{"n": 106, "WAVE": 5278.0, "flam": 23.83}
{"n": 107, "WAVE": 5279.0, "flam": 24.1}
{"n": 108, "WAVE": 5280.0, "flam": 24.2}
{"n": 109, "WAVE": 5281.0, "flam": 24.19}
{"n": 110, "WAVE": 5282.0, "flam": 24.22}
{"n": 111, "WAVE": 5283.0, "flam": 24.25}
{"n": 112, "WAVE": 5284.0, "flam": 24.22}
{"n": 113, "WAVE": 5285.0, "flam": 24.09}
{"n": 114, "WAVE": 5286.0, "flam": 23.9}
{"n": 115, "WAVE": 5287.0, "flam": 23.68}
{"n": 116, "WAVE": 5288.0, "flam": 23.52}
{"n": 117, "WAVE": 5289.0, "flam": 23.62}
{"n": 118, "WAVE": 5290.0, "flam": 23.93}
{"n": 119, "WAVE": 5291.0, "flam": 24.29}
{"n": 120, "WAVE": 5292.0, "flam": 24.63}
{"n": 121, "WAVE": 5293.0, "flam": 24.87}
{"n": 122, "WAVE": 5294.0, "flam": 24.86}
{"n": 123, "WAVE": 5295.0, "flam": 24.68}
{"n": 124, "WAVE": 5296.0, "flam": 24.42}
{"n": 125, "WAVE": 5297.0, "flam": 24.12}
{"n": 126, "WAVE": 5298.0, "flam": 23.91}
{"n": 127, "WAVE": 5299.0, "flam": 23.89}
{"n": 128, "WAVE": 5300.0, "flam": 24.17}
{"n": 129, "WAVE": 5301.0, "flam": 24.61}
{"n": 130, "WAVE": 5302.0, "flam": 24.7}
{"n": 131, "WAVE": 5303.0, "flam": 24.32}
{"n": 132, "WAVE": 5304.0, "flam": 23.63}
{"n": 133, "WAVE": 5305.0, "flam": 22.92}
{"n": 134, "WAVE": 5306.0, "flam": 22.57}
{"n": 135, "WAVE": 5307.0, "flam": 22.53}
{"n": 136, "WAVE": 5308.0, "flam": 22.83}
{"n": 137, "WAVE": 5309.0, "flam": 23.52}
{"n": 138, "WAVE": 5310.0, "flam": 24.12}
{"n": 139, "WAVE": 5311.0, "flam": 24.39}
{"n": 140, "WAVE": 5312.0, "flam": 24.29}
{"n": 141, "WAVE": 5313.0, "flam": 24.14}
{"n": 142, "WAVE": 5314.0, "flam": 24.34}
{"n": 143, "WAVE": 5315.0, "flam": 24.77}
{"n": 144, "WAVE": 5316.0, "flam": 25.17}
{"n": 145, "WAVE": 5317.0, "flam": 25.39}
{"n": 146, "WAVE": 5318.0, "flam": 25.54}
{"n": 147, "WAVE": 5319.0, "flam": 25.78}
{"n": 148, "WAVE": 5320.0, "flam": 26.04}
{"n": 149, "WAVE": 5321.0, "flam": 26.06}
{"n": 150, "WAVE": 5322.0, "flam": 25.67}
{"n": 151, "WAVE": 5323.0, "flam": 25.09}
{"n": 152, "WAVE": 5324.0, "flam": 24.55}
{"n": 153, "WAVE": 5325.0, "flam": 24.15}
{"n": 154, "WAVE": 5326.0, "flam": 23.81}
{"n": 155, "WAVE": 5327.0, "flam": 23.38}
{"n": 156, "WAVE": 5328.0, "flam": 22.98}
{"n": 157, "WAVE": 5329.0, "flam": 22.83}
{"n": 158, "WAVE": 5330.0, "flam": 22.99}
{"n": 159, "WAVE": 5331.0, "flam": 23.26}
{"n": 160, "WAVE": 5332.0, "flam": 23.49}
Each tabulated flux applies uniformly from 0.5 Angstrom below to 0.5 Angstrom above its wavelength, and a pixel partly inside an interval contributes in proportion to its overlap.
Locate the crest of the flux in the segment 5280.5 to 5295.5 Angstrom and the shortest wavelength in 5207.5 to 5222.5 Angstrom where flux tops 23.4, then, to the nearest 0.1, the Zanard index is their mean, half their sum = 5250.5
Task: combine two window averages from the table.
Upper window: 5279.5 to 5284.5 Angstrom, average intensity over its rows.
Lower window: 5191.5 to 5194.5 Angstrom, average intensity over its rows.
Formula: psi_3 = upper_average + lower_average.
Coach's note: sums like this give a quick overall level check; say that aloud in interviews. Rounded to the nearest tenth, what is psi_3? 47.6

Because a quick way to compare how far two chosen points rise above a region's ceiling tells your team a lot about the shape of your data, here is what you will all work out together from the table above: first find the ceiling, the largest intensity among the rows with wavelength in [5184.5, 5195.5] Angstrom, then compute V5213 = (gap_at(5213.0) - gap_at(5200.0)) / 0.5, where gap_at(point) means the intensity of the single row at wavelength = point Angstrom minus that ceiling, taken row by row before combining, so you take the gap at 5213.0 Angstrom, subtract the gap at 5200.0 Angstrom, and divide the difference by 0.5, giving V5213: 2.6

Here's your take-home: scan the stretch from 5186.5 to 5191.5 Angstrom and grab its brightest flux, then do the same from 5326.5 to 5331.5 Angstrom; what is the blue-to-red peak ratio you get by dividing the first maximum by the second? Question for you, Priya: 1.03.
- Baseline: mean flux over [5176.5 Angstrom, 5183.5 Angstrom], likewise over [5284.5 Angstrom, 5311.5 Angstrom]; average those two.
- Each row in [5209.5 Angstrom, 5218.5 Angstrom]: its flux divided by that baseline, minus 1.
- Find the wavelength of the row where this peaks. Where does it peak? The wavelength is 5217.0 Angstrom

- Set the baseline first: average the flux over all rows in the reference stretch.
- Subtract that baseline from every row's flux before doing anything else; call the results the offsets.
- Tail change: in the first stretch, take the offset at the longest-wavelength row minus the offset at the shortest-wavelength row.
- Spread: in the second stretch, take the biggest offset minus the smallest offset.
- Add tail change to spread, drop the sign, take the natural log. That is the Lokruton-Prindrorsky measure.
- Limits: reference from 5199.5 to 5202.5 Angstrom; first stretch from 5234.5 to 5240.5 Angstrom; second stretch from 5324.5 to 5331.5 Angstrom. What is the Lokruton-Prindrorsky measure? 1.2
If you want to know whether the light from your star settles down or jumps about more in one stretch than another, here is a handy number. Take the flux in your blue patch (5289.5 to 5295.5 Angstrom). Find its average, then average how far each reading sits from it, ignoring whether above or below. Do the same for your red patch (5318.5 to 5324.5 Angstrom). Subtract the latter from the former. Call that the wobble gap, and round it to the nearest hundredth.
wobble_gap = -0.19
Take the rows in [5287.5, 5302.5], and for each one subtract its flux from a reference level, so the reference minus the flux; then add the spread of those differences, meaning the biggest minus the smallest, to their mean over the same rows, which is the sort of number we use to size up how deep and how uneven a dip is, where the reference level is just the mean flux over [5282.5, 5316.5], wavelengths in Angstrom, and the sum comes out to 1.1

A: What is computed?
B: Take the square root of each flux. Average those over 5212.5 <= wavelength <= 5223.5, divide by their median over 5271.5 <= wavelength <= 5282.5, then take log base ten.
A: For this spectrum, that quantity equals 0.0013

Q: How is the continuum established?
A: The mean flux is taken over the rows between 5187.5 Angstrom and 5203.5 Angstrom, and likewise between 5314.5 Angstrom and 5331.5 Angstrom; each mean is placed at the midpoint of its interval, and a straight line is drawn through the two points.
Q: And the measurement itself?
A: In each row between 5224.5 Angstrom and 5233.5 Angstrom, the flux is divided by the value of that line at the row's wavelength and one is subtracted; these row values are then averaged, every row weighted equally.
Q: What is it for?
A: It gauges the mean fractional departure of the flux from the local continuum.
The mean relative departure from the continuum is -0.05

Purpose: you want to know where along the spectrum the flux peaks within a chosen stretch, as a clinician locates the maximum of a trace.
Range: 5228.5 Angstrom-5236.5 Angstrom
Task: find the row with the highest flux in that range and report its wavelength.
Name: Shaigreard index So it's 5236.0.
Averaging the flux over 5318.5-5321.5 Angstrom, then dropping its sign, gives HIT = 26.0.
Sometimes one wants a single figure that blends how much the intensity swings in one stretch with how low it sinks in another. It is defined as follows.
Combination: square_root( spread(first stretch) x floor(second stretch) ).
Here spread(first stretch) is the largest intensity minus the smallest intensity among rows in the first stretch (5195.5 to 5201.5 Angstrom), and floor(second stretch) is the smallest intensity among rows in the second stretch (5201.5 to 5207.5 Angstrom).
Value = 3.79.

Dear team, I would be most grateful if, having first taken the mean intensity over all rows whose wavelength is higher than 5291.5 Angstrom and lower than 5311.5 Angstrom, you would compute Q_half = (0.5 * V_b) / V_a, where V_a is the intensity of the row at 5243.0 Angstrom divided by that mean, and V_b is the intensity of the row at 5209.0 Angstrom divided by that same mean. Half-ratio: 0.479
